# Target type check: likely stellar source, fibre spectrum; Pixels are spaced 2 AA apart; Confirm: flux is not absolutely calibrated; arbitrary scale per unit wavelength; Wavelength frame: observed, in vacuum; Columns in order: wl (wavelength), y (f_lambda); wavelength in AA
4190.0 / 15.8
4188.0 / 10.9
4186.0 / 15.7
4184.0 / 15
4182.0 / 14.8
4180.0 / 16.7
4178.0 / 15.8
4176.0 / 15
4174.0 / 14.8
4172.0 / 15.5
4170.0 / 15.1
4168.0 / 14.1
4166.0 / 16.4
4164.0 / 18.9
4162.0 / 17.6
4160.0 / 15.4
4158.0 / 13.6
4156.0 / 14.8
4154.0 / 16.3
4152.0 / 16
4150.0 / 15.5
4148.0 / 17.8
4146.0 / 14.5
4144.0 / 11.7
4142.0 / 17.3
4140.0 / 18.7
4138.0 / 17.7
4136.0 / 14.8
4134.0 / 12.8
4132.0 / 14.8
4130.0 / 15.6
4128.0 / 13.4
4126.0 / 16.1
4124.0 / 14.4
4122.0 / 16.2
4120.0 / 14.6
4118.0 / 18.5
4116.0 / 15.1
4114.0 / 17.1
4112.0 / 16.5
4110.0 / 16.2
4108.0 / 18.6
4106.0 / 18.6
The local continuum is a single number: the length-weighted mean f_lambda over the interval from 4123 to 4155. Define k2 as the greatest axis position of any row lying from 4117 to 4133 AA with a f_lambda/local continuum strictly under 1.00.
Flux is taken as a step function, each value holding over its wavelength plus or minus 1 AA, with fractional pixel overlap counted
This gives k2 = 4132.0 AA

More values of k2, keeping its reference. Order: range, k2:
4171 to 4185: 4184.0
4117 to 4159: 4158.0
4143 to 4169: 4168.0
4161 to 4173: 4170.0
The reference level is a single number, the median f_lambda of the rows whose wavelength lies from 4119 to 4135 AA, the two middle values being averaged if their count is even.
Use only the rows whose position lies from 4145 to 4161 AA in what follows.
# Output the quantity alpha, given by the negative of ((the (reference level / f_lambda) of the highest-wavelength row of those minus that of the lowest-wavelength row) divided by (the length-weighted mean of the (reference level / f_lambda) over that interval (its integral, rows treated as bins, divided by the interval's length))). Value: 0.06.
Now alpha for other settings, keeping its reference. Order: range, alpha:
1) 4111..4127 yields -0.02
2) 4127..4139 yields 0.27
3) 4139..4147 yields -0.23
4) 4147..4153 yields -0.10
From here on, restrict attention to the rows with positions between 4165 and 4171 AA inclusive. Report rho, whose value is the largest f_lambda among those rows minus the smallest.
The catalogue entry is 2.3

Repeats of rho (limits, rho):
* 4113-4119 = 3.4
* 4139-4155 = 7.0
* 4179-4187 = 1.9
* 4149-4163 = 4.0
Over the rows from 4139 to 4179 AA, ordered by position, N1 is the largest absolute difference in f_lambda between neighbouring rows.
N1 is 5.6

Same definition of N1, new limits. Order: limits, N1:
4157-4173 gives 2.5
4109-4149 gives 5.6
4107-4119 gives 3.4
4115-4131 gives 3.9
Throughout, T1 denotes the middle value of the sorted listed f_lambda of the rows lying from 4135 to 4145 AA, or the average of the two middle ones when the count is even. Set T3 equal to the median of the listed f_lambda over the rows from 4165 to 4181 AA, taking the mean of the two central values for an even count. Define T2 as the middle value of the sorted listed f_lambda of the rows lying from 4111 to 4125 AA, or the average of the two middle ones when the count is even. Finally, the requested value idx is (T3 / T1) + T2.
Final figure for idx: 17.1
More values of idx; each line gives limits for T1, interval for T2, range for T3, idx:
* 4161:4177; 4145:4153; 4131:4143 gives 16.8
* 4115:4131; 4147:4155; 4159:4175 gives 17.2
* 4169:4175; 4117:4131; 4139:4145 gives 16.7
